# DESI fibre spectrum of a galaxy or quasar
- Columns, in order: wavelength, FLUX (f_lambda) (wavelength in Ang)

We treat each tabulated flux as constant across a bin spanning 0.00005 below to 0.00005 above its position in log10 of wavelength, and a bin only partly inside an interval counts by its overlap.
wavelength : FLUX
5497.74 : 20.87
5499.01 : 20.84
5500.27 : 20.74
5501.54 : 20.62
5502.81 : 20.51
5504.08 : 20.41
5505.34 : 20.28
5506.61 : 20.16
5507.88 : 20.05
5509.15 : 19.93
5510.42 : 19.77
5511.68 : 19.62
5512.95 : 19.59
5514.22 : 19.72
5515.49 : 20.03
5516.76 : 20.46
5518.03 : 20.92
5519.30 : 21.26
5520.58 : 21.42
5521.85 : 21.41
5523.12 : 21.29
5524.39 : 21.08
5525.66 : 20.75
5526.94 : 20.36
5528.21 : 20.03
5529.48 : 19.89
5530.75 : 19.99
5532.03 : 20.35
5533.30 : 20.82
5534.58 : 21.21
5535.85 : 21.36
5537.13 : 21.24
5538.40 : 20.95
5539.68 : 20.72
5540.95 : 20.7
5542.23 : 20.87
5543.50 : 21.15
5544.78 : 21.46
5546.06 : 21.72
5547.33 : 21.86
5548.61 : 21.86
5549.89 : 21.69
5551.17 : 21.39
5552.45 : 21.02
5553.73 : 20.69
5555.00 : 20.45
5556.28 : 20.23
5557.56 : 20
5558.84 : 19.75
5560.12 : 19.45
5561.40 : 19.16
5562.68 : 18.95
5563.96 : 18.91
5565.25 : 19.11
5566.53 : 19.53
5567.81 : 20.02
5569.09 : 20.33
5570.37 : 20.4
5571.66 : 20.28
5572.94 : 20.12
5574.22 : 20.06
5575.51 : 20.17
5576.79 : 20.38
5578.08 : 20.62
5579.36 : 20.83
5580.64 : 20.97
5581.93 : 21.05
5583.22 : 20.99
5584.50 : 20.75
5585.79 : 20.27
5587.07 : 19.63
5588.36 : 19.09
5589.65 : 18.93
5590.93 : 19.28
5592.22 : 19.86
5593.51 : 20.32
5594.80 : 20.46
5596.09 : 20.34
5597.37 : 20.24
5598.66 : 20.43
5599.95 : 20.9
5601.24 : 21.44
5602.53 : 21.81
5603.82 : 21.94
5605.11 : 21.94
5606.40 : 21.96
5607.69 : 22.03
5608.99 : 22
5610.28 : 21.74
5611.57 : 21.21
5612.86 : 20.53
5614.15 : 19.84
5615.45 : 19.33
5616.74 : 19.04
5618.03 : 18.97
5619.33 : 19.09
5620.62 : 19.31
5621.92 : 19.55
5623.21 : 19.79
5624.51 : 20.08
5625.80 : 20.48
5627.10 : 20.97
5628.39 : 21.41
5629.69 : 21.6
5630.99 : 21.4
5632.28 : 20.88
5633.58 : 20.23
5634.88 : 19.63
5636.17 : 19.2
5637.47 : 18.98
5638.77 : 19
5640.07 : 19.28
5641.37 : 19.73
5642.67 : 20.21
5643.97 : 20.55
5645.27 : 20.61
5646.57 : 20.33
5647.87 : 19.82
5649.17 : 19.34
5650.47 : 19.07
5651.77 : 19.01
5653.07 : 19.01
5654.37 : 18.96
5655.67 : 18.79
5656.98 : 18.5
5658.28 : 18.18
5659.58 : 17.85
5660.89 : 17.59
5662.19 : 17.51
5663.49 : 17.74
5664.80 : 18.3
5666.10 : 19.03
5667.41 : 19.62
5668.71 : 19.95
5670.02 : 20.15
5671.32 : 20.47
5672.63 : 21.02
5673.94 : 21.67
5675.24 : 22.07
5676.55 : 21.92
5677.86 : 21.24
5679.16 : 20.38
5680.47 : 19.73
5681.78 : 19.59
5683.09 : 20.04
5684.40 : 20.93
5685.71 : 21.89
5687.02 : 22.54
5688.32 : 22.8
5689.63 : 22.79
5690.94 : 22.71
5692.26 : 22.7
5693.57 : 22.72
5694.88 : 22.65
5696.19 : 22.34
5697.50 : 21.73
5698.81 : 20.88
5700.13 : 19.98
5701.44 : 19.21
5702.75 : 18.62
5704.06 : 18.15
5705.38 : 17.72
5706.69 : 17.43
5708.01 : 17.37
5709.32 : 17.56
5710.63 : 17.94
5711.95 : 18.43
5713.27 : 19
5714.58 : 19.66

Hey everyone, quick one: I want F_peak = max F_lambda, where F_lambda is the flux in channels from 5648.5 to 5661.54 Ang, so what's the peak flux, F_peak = 19.34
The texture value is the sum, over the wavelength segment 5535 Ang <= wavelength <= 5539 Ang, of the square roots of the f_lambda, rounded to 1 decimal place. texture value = 13.8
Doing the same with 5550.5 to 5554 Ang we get 13.8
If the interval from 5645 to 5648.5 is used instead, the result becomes 13.5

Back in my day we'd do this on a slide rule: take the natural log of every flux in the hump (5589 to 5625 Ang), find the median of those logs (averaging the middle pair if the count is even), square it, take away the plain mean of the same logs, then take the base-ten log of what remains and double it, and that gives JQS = 1.564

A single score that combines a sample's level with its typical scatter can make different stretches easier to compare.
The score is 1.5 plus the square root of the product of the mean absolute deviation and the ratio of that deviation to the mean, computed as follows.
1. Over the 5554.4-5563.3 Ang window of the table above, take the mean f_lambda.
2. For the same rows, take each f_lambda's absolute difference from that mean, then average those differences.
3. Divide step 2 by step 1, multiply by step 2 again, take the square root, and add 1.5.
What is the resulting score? 1.60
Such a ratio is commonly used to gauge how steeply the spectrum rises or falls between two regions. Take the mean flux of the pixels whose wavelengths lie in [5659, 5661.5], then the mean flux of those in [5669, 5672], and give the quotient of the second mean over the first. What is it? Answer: 1.15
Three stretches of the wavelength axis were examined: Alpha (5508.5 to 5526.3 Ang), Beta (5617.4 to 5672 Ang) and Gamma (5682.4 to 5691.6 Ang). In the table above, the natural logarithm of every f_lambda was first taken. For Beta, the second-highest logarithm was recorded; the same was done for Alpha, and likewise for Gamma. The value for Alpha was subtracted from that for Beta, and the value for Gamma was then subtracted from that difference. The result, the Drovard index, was -3.126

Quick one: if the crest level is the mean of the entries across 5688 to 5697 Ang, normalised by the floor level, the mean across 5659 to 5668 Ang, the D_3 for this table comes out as 1.24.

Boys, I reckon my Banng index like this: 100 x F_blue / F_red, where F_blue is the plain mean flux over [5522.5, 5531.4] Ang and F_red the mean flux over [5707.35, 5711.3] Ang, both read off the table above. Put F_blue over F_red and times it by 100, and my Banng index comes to 116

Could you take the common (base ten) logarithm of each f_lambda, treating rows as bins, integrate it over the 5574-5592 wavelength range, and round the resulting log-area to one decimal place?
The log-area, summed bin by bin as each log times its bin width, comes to 23.5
